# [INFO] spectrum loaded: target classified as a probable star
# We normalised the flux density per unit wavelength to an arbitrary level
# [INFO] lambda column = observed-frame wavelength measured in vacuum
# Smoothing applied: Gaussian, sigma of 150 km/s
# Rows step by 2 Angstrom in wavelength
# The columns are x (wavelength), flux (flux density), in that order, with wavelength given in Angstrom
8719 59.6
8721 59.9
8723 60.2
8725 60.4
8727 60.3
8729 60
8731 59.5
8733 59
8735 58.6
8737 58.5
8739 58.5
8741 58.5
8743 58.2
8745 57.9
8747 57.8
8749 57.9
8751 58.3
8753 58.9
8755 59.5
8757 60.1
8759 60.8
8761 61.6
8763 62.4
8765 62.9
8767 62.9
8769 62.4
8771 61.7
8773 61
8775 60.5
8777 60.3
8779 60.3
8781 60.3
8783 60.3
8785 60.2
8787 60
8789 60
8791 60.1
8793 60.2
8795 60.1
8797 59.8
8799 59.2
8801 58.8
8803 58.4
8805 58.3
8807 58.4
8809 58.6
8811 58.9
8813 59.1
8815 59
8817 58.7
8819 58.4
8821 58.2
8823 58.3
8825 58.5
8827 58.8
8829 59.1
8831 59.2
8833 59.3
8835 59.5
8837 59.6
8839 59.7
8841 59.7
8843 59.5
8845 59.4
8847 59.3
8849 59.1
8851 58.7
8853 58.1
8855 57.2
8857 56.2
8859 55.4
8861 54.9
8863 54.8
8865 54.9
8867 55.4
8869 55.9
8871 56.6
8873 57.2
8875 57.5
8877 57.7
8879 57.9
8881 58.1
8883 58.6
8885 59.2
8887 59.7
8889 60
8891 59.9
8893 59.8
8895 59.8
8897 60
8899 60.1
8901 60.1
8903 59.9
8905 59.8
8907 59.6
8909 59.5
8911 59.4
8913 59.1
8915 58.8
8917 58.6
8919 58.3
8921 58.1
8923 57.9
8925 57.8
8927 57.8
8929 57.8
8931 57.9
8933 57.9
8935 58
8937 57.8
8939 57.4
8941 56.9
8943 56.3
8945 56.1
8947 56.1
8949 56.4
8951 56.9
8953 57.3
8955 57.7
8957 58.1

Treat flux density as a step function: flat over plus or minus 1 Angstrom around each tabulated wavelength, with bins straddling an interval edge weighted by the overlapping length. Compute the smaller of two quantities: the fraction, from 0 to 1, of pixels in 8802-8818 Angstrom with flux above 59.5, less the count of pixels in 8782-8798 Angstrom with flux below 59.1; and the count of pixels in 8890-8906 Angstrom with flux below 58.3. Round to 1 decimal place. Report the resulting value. 0.0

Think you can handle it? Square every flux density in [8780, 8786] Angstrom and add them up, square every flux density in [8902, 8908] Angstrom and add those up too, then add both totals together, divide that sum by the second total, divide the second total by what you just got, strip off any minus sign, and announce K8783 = 5313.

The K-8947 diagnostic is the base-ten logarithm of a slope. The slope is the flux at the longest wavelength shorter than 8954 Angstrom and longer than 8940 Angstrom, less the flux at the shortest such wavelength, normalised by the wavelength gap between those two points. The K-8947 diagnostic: -1.5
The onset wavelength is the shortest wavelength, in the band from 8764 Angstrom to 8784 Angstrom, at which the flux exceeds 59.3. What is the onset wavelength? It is 8765 Angstrom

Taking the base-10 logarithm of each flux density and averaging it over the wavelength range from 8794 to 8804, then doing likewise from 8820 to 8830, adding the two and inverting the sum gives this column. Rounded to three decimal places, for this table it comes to 0.282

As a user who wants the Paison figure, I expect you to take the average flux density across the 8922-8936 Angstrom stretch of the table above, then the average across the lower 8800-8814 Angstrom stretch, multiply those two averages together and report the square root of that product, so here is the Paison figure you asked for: 58.3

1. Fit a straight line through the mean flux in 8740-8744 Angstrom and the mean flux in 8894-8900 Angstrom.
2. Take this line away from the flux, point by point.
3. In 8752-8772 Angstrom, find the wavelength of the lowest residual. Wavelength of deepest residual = 8753 Angstrom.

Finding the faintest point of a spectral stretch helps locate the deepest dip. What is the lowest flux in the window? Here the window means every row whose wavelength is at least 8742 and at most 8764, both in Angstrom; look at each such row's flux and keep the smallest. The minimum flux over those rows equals 57.8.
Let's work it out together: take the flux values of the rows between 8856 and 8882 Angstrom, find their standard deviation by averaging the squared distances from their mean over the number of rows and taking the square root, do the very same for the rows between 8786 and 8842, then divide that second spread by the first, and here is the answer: 0.53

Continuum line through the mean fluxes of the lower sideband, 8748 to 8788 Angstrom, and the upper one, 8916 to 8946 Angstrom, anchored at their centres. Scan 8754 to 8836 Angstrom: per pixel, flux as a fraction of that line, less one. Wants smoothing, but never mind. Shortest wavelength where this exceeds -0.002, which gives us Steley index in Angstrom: 8759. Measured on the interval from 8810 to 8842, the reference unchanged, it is 8835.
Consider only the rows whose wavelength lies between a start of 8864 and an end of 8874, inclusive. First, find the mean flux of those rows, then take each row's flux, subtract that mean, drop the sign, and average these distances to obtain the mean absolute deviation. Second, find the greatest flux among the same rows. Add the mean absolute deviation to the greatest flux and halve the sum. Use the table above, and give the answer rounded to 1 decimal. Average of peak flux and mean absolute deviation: 29.0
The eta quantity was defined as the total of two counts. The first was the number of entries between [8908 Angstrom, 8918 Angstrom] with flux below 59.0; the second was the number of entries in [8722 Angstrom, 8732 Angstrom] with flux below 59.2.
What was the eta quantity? 2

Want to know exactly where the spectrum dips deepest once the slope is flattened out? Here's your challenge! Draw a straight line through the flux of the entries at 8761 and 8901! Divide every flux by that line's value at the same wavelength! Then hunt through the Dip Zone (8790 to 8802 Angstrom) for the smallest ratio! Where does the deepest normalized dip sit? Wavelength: 8801 Angstrom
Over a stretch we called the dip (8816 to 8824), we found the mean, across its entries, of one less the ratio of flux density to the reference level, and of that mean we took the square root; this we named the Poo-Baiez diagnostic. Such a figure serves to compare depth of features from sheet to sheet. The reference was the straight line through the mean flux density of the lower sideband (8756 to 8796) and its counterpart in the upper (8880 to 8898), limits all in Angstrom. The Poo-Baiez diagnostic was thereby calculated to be 0.179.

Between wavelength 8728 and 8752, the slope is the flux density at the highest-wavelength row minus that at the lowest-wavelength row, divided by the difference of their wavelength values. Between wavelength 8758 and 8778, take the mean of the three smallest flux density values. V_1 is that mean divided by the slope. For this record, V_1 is -783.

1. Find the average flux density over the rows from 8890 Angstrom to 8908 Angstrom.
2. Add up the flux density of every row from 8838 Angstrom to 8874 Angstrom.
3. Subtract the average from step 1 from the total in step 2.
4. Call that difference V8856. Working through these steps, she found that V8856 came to 972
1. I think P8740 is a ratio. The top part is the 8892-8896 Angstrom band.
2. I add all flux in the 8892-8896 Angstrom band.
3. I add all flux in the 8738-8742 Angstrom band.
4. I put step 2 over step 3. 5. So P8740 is 1.02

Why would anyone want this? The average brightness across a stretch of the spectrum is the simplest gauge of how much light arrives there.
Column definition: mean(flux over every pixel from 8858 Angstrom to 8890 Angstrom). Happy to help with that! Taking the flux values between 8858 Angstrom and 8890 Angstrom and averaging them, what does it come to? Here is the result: 57.1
